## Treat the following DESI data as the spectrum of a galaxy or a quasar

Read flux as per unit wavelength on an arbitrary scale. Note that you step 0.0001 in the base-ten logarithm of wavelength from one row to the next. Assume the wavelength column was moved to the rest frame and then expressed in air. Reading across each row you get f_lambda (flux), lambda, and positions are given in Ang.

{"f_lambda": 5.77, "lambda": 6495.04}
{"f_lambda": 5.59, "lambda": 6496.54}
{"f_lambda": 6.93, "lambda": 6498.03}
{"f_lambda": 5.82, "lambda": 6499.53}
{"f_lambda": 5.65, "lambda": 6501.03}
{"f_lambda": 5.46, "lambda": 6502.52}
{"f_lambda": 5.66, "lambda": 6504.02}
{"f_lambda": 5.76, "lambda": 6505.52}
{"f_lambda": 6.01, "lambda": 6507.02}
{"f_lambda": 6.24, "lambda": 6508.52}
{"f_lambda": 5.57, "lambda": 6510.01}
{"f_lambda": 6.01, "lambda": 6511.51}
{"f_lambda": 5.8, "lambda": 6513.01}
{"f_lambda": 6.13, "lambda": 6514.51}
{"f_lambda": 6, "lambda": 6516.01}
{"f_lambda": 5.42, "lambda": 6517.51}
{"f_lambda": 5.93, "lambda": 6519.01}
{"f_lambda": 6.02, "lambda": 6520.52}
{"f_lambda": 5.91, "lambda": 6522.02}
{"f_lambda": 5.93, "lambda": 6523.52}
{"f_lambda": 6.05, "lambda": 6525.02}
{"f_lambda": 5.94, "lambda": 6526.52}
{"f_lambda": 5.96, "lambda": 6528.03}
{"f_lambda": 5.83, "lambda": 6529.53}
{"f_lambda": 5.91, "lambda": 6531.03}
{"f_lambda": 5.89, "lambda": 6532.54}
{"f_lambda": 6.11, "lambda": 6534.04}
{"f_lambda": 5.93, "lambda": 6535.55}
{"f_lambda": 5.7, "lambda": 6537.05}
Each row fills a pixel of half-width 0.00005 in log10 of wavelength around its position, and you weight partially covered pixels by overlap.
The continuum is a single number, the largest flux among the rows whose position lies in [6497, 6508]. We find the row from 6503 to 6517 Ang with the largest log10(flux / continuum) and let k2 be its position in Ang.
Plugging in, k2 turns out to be 6508.52 Ang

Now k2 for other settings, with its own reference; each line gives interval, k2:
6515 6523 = 6520.52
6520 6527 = 6525.02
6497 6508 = 6498.03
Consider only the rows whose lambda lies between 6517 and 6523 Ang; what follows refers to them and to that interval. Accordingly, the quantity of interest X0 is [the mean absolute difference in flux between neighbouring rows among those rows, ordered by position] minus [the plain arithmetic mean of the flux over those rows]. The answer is -5.58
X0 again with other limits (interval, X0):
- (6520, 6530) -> -5.86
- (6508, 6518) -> -5.49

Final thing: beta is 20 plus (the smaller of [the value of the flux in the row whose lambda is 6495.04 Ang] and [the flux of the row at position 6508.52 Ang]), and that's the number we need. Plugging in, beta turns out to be 25.8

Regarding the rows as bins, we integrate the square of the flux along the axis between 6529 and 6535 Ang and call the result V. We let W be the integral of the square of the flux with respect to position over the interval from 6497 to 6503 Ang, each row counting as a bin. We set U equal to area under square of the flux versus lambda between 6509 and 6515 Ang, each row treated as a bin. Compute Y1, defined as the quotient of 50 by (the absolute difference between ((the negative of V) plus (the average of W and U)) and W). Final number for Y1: 0.232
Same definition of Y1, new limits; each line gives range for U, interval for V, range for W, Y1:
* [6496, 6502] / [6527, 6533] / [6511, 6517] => 0.242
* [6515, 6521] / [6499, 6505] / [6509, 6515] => 0.259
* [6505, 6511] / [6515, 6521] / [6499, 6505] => 0.255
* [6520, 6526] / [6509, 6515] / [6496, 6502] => 0.238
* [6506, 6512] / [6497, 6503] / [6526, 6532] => 0.233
